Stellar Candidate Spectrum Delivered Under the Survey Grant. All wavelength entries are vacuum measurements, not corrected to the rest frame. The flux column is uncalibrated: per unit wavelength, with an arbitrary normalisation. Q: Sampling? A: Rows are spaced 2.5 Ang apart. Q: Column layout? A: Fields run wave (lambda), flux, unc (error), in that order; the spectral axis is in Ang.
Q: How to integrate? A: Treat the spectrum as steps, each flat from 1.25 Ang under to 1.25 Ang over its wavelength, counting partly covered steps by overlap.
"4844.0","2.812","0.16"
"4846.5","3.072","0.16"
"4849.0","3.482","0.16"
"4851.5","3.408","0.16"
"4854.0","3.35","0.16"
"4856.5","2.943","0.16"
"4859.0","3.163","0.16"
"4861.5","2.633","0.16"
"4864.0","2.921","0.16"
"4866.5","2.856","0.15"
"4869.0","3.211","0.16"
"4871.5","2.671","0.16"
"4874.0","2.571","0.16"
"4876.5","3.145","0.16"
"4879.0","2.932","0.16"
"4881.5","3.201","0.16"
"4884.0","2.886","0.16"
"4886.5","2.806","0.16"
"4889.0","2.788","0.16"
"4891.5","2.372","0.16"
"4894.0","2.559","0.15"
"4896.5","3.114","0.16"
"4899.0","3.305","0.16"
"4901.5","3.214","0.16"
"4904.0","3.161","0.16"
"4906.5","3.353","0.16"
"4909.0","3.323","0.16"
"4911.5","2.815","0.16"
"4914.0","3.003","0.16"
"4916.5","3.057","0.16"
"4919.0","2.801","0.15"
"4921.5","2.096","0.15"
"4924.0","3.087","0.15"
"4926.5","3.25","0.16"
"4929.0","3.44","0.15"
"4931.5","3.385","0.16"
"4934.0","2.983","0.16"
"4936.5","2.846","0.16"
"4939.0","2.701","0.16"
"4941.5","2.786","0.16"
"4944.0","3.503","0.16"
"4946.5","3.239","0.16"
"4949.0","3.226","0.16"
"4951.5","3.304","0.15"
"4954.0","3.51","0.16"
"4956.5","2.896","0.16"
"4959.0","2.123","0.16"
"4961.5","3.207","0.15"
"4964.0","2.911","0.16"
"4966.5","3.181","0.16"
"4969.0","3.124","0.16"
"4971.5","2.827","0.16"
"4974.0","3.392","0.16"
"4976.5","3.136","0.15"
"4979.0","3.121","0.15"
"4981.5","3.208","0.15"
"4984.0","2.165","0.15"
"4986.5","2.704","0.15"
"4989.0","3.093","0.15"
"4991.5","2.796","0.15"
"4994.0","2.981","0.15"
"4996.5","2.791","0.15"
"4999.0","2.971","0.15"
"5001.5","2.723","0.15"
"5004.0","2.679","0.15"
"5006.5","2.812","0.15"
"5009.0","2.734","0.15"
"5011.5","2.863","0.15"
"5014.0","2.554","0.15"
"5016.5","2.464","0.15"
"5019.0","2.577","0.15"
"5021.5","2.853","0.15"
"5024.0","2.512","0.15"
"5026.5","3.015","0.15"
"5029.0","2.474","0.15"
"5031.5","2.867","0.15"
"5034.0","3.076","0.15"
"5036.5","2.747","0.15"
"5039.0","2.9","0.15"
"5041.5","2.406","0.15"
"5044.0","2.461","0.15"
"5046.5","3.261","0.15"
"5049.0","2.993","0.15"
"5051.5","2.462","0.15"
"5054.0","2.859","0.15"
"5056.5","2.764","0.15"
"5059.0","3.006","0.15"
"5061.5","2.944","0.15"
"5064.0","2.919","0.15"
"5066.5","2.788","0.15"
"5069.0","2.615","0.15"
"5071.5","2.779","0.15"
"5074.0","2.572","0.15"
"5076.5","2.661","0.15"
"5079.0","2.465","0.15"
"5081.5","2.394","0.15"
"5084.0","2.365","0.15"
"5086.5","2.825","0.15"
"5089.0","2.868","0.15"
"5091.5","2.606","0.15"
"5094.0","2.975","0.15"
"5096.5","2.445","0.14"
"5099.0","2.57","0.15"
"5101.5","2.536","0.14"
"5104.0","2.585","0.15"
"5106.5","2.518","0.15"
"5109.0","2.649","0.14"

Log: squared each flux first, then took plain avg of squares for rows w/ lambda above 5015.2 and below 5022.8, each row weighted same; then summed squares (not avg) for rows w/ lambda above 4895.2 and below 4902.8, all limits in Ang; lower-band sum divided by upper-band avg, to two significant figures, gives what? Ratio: 4.5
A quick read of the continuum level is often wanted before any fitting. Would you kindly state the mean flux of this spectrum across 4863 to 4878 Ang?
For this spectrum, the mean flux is 2.90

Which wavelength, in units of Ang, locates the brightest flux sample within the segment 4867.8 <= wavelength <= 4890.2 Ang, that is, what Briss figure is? 4869.0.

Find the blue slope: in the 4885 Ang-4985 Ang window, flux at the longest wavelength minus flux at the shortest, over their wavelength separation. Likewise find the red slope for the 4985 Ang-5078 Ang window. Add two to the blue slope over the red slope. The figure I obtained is 16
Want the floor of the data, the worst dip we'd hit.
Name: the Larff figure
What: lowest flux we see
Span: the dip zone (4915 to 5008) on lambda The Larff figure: 2.096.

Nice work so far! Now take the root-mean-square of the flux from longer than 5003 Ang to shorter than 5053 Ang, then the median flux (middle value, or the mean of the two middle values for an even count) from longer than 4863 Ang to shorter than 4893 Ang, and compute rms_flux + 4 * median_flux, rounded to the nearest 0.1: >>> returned 14.2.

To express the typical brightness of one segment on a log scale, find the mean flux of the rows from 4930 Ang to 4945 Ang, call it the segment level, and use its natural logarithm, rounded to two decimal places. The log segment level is 1.11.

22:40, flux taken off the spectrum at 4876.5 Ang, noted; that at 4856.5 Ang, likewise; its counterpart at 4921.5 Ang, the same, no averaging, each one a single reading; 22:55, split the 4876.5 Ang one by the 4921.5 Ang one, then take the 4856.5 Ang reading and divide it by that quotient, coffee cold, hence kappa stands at 1.96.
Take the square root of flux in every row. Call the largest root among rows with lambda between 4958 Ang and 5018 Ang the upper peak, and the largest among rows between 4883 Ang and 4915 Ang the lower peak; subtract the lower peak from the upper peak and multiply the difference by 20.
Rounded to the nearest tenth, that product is 0.2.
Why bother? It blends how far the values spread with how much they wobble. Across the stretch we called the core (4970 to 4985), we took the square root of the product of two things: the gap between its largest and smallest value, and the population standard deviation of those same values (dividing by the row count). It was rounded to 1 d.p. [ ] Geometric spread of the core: 0.7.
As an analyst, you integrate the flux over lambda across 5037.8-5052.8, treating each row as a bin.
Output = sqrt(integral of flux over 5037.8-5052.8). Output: 6.4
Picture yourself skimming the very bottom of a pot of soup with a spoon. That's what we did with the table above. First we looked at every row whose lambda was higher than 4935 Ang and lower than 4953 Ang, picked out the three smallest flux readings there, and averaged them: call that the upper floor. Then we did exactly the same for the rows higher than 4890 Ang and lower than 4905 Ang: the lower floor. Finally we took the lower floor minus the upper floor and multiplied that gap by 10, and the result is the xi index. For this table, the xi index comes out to -1.0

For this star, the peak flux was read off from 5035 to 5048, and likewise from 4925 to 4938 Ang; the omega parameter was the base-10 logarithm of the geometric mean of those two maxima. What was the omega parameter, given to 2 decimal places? 0.52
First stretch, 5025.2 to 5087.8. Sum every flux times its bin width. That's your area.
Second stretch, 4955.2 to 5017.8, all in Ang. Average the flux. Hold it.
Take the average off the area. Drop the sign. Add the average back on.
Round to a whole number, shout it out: 172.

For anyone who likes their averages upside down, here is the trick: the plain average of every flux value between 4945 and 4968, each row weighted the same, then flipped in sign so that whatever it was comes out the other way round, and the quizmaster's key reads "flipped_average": -3.07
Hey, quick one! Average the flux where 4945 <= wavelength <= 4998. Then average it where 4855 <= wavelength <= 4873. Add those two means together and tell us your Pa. 5.91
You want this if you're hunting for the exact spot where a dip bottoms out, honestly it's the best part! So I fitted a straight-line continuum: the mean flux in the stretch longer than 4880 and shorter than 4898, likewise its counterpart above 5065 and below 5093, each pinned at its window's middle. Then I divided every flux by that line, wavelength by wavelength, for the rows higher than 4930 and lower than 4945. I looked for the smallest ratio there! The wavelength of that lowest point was 4939.0 Ang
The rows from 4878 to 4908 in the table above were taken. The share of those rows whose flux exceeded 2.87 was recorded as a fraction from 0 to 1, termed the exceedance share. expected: 0.7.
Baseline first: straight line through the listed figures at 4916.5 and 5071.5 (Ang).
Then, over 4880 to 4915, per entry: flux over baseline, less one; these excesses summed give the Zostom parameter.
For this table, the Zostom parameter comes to -0.4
